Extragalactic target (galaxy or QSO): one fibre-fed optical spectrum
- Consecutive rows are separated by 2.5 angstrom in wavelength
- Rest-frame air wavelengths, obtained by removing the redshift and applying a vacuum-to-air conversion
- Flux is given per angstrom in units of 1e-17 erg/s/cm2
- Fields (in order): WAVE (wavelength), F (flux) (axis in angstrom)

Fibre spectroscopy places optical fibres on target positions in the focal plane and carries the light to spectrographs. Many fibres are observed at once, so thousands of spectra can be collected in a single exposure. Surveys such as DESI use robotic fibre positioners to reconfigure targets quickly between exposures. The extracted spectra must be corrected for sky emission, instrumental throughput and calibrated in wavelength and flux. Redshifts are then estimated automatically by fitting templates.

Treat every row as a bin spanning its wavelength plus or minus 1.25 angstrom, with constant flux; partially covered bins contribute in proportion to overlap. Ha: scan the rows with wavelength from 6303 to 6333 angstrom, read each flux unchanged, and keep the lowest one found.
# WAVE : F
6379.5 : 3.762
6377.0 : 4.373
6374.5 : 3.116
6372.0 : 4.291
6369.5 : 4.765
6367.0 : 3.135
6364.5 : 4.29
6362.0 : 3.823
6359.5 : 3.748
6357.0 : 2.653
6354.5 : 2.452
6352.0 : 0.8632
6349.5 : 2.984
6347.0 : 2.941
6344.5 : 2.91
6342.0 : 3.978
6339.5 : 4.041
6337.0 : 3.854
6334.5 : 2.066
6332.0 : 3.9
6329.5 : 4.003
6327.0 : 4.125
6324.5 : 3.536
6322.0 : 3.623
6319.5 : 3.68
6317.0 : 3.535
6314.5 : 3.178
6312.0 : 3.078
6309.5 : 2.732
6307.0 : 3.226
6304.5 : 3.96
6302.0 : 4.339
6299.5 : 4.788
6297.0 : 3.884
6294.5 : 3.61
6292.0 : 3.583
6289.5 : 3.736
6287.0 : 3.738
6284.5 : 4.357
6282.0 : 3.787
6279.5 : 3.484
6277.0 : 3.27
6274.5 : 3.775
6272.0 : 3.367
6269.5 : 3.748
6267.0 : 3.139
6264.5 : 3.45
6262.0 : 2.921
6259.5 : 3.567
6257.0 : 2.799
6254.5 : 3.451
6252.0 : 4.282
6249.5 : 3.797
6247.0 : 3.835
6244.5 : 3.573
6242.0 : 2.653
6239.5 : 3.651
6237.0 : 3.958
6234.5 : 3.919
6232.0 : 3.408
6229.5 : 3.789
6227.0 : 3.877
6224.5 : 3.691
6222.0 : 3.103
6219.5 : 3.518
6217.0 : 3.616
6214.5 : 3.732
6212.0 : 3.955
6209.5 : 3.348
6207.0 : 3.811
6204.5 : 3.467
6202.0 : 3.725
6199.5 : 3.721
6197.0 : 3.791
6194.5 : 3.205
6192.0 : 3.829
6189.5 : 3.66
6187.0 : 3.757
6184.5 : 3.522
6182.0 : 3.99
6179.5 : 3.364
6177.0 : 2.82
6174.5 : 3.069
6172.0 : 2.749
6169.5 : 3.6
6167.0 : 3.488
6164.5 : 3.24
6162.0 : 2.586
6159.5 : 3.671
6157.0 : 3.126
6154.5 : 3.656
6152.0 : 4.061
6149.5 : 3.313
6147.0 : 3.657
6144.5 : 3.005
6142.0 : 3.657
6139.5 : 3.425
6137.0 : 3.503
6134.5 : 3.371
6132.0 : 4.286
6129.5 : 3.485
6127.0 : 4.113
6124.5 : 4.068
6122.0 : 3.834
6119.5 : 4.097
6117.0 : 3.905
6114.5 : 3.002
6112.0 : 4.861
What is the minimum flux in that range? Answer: 2.732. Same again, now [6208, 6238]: 3.103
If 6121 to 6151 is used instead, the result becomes 3.005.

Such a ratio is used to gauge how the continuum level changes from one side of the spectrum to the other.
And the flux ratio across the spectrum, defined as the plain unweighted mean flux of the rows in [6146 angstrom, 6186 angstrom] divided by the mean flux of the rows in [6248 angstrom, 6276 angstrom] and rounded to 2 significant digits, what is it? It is 0.97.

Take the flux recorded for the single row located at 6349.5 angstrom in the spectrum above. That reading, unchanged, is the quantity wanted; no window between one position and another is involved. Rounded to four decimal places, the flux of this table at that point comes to 2.9840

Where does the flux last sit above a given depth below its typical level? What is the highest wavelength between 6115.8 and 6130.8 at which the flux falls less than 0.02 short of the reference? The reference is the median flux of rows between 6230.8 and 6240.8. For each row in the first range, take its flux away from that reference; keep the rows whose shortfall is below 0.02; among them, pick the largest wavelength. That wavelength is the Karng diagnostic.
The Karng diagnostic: 6127.0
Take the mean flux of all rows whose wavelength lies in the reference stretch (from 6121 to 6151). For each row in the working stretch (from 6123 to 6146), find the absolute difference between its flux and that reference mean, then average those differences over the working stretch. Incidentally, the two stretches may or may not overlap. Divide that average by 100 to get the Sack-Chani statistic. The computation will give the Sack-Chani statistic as 0.0033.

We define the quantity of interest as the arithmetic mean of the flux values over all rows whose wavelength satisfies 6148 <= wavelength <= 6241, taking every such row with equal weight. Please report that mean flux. 3.53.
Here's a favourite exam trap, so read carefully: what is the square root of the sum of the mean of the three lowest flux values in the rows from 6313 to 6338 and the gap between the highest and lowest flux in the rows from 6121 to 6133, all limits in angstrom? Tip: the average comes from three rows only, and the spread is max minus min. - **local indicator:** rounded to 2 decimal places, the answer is 1.93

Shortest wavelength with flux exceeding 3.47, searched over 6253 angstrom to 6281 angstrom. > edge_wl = 6259.5 angstrom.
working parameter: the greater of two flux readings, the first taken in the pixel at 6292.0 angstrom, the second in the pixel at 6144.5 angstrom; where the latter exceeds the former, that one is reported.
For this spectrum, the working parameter 3.58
